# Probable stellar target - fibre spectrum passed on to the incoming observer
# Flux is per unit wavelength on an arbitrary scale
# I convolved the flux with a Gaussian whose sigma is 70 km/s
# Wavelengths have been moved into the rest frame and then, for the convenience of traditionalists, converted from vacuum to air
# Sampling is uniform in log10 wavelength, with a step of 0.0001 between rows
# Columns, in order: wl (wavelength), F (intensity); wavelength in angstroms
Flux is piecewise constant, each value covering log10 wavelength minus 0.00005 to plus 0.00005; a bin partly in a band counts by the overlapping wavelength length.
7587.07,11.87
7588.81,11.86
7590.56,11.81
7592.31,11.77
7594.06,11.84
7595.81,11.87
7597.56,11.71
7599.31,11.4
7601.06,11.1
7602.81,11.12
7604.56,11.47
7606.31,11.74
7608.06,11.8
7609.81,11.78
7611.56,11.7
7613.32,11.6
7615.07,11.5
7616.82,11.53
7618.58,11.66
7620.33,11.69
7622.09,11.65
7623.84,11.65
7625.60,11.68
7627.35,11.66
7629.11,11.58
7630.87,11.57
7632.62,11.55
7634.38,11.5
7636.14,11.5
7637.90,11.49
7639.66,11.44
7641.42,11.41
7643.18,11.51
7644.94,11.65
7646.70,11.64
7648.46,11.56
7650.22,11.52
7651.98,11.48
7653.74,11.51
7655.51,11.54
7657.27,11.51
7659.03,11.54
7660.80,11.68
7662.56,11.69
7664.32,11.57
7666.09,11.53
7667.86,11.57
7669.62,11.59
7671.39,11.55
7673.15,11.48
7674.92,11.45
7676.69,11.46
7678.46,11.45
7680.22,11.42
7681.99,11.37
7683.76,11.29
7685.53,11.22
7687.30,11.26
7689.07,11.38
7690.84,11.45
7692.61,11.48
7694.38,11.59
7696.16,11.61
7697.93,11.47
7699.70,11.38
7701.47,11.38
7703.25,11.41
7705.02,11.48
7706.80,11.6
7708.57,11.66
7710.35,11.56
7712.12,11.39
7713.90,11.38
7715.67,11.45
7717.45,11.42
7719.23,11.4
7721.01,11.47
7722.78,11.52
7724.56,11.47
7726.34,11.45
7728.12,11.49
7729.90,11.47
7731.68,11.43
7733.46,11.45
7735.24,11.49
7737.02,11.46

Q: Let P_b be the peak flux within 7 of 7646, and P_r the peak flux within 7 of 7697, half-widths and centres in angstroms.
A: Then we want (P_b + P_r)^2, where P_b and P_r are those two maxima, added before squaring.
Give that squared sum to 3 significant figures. 541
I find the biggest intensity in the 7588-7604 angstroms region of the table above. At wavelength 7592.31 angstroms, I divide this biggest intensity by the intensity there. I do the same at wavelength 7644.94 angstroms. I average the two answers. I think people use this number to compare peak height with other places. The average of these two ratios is 1.01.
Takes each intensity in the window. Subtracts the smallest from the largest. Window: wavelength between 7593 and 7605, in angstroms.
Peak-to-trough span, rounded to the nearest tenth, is 0.8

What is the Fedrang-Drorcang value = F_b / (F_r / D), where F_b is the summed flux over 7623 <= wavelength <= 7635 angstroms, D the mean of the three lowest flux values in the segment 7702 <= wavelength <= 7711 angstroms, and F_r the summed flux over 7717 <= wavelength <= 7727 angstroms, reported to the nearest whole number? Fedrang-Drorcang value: 14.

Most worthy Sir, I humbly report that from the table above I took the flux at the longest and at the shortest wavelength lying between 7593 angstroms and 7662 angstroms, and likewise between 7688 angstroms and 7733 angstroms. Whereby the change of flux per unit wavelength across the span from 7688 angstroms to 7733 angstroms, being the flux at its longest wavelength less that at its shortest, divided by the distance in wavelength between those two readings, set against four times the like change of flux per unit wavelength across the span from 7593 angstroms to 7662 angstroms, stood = -0.1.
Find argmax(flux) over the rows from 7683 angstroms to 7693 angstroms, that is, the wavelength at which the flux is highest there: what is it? 7692.61 angstroms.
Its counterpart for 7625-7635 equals 7625.60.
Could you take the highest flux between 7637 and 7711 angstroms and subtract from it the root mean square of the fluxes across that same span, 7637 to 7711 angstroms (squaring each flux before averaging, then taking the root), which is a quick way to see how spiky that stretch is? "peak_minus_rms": 0.19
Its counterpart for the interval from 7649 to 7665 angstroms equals 0.13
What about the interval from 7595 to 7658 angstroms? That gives 0.31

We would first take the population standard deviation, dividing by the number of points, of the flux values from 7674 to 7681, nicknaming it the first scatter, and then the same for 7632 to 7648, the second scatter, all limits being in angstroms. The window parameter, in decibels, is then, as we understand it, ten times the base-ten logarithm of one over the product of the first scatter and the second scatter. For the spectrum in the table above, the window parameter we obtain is 29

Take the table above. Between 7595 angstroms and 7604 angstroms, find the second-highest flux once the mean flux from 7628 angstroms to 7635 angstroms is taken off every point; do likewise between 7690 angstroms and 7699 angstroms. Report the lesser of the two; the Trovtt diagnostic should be 0.04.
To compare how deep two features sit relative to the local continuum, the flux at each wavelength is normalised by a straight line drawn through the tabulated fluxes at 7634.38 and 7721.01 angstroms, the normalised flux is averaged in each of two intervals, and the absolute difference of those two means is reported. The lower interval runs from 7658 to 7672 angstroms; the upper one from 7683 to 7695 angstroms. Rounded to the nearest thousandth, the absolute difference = 0.017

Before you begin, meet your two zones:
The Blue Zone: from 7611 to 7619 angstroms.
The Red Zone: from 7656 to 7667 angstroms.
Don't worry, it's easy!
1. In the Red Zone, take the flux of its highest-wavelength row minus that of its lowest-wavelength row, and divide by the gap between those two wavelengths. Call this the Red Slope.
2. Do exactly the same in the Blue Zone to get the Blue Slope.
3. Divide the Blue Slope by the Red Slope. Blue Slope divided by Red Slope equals -2.5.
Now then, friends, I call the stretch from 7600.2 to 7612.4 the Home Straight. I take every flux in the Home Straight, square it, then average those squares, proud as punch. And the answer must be 133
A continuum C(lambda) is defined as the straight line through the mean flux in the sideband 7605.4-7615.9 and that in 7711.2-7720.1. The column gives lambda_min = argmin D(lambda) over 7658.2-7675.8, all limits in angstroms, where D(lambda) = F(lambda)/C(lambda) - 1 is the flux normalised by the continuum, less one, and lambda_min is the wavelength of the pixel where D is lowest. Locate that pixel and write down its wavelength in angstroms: 7674.92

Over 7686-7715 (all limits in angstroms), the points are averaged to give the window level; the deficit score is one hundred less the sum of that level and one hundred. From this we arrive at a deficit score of -11.5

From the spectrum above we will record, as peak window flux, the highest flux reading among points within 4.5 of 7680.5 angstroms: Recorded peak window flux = 11.46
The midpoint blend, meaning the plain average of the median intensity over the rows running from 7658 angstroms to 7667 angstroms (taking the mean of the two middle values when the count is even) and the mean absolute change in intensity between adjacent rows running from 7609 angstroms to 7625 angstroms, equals 5.82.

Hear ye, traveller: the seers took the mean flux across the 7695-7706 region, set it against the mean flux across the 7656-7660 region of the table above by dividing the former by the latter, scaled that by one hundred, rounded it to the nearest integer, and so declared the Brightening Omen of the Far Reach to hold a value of 99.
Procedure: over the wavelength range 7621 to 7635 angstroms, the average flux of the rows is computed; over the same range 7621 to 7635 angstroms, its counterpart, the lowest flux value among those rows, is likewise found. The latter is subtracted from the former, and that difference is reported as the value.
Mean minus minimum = 0.11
